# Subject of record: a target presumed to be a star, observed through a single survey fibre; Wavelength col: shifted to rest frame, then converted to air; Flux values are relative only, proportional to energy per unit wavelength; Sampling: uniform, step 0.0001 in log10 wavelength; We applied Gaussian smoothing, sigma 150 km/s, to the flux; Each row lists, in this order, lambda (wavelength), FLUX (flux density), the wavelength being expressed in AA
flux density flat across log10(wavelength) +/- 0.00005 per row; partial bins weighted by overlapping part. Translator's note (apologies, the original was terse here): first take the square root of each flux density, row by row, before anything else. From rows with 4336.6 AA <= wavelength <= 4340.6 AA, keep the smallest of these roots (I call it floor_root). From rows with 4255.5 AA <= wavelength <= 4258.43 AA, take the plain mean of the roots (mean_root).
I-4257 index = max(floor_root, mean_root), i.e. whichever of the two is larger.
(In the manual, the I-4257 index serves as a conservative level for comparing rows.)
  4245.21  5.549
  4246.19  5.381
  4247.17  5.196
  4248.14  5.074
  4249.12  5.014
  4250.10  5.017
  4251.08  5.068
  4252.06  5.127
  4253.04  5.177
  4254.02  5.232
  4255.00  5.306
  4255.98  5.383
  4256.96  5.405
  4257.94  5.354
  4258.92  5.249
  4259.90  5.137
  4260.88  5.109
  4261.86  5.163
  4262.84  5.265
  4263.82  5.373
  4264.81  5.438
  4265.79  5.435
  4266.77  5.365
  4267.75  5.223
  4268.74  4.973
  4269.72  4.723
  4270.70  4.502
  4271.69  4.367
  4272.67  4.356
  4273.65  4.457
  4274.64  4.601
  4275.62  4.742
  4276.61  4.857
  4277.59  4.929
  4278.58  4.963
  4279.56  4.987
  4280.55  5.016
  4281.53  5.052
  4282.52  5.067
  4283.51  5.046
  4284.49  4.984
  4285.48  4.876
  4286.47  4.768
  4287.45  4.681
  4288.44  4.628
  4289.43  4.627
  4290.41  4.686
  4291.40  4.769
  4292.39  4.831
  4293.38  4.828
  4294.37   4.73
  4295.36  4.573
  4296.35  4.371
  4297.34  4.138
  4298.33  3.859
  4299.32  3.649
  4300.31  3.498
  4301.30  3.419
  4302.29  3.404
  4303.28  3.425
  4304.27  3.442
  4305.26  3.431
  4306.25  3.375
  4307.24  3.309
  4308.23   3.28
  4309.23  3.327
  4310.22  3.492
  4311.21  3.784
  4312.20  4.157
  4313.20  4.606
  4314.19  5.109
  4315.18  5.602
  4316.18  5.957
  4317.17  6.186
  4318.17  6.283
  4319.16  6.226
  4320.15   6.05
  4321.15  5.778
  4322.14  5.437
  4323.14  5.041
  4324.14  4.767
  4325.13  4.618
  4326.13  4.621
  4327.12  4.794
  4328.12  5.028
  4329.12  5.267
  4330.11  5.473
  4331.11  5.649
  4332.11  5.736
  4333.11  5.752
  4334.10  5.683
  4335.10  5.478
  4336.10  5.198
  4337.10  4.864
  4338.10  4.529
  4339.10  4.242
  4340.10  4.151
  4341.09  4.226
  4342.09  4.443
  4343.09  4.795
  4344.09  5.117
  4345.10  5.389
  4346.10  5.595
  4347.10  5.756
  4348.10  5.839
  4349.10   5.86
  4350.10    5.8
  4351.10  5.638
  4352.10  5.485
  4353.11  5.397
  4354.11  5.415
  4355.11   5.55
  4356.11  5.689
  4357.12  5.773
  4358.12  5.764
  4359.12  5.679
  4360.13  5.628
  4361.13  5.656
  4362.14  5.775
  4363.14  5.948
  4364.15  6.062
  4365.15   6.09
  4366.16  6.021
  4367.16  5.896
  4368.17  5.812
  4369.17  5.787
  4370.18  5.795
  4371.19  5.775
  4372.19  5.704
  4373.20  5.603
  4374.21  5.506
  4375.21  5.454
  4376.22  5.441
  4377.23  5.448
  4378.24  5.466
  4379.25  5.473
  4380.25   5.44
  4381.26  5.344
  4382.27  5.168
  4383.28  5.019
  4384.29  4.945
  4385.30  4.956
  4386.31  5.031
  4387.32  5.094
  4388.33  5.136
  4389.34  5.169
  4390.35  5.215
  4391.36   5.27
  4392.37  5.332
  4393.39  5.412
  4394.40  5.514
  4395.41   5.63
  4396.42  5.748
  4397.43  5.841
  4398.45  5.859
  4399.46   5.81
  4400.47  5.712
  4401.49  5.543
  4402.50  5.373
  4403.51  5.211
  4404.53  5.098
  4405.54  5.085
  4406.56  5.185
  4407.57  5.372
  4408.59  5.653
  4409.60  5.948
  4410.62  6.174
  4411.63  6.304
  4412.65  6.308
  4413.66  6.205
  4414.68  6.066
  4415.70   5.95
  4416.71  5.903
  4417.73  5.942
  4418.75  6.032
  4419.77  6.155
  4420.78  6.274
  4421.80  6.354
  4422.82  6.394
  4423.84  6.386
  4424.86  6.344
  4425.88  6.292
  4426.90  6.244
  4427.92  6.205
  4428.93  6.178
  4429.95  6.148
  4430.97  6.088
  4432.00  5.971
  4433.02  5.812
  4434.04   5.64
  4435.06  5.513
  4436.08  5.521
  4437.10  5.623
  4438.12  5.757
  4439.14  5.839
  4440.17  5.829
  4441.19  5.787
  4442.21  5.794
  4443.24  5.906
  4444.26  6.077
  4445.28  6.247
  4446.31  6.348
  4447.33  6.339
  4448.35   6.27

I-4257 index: 2.32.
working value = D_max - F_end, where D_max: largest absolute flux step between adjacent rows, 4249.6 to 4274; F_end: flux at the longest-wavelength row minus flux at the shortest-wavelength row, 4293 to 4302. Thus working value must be 1.7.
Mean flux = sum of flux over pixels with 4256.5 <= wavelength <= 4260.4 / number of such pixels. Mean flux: 5.3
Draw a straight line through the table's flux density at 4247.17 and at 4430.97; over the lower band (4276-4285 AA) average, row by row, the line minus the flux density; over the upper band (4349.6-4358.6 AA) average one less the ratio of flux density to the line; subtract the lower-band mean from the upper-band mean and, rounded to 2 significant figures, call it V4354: -0.35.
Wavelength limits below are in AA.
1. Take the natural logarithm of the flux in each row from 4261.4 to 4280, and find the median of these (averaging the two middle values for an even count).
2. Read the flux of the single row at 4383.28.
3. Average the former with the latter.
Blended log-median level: 3.3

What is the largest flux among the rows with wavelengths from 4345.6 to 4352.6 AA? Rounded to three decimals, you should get 5.860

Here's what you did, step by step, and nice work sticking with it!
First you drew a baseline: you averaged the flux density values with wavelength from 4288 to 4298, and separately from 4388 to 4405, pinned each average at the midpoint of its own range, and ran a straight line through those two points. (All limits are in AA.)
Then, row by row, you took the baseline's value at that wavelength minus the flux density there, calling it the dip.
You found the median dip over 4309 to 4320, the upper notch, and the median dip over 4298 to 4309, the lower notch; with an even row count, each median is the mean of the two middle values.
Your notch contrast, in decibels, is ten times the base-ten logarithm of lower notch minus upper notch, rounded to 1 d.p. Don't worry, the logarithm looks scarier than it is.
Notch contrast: 2.0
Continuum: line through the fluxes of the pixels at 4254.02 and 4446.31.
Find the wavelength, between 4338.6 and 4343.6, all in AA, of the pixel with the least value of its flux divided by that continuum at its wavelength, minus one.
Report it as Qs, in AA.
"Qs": 4340.10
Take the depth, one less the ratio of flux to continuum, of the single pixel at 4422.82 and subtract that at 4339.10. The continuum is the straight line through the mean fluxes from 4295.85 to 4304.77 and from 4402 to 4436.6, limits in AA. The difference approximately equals -0.11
